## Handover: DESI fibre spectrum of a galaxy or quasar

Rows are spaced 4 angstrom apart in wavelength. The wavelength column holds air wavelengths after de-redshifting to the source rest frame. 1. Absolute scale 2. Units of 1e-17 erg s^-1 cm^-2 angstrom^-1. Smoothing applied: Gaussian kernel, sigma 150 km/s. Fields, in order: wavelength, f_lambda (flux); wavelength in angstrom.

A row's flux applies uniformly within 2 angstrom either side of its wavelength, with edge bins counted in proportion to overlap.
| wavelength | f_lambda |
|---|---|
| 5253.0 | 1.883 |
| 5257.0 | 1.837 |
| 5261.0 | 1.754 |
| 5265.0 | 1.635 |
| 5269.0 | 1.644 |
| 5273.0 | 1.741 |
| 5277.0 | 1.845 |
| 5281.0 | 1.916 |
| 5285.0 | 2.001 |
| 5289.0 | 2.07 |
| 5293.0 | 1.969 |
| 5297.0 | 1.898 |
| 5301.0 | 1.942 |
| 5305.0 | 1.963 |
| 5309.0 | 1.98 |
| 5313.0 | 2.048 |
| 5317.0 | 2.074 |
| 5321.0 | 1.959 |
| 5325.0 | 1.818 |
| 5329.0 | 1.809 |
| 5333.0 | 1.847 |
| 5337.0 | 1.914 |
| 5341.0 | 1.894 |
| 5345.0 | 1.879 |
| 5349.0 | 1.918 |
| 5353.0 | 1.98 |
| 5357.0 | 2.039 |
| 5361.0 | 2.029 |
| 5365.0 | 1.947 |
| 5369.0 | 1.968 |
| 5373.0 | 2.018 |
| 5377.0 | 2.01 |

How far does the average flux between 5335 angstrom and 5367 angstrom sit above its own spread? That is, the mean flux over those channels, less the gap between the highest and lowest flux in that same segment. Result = 1.79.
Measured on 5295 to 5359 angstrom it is 1.67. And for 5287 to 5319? 1.82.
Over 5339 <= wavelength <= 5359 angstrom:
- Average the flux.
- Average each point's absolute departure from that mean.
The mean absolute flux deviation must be 0.054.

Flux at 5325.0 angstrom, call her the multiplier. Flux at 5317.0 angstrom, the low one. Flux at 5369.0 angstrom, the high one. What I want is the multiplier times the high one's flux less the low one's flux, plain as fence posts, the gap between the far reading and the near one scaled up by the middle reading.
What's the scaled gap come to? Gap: -0.19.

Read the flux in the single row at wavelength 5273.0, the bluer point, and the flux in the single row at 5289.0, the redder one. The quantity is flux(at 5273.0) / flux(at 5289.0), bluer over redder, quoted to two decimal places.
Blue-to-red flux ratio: 0.84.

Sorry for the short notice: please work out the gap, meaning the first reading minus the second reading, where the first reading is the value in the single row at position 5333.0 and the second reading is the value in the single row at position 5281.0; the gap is -0.07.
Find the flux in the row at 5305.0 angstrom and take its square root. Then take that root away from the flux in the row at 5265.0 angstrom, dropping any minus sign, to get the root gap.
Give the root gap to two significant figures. 0.23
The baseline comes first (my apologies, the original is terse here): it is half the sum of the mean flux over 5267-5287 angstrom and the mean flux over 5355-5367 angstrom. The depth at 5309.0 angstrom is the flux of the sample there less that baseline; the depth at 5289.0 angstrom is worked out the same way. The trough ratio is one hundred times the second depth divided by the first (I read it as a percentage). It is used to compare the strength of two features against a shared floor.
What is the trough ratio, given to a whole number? 243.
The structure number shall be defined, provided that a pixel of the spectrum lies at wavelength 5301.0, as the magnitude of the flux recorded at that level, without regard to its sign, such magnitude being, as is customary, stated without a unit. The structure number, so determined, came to 1.94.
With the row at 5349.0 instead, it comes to 1.92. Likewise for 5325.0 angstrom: 1.82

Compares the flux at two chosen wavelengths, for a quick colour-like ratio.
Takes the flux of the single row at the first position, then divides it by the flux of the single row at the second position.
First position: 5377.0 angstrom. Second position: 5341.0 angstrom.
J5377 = 1.06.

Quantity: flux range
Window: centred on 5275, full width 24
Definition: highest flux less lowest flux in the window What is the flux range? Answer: 0.37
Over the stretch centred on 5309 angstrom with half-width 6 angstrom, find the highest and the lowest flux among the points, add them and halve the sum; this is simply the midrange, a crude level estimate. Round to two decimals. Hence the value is 2.01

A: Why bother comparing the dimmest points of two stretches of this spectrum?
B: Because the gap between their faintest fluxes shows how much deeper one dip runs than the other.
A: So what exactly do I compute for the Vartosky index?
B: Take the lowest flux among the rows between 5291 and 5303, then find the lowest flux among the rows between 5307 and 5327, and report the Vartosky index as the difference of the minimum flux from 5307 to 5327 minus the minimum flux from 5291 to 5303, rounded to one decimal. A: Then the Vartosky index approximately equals -0.1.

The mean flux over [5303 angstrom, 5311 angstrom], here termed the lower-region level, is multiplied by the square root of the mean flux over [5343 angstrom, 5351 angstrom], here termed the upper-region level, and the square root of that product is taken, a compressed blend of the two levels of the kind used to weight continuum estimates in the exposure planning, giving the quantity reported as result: 1.648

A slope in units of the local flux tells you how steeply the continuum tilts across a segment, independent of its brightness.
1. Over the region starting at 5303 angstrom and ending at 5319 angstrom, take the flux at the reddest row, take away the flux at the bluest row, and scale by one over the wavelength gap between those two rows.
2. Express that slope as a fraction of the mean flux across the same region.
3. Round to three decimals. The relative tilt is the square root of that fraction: 0.068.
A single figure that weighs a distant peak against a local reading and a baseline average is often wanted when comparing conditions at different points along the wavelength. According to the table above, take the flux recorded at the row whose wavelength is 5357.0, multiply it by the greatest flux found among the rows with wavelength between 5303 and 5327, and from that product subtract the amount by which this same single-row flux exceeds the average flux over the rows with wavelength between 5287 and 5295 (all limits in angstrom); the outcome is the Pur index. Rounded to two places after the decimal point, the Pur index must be 4.21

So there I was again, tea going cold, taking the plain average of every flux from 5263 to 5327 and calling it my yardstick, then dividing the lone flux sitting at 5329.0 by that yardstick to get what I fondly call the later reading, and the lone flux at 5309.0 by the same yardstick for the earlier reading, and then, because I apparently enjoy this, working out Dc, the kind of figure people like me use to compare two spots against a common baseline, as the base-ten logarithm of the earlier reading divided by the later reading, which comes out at 0.039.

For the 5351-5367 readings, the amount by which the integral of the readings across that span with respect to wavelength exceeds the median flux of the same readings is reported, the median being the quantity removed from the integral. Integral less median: 30.0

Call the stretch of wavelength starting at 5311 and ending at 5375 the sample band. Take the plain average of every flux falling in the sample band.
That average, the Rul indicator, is 1.95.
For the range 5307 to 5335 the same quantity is 1.93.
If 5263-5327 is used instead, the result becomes 1.91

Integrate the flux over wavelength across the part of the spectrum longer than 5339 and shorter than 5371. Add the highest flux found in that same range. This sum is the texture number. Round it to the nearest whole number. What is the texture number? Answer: 65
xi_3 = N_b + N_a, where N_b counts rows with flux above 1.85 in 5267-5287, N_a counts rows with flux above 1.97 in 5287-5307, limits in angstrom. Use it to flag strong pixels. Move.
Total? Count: 3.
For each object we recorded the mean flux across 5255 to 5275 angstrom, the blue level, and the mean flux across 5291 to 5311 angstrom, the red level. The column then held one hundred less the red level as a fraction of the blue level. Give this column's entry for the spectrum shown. 98.9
